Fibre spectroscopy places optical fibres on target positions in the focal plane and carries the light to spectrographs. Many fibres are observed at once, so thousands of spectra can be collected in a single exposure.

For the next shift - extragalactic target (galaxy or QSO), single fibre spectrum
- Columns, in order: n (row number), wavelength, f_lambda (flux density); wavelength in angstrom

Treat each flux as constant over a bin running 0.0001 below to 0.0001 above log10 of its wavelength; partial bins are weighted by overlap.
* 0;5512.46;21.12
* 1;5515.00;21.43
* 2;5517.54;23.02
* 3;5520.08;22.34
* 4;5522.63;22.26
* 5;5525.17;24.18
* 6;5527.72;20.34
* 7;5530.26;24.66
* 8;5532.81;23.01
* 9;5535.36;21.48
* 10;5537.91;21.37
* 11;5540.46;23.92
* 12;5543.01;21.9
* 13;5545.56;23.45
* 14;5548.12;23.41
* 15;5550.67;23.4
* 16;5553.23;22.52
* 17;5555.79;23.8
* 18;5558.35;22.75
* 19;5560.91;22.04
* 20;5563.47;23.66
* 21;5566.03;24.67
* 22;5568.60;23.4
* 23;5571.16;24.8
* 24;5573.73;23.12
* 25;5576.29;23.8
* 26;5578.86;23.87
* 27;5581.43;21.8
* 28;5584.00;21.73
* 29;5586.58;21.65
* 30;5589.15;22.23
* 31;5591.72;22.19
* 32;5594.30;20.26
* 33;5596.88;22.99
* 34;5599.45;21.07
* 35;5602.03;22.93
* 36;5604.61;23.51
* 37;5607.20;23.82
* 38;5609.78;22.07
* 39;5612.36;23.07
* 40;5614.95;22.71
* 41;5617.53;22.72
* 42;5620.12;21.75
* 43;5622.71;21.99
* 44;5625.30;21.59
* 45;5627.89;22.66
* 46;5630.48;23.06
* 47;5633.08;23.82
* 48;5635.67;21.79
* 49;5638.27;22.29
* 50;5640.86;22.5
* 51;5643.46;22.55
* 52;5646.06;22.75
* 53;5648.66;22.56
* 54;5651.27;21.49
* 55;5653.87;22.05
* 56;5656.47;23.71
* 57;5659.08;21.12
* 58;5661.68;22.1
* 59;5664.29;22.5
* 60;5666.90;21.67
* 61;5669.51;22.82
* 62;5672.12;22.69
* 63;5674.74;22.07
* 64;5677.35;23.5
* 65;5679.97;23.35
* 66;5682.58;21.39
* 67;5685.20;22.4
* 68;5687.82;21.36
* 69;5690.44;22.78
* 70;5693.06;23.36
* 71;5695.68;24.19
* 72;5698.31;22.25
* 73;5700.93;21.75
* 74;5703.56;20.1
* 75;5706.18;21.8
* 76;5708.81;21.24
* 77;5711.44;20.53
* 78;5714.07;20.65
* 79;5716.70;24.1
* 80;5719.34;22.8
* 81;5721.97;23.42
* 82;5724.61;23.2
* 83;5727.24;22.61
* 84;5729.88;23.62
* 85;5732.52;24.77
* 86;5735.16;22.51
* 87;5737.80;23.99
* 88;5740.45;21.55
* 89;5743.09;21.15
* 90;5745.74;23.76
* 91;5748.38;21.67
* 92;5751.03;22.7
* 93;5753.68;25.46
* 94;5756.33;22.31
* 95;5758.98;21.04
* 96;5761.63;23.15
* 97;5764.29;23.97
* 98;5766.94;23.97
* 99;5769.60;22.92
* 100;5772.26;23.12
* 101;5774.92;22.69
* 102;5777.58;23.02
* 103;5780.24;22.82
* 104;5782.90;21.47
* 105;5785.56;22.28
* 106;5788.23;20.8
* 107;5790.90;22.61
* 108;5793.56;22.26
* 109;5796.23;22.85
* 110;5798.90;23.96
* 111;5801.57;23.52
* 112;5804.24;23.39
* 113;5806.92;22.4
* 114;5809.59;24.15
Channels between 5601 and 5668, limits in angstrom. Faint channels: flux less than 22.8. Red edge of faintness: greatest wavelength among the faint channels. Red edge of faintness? 5666.90 angstrom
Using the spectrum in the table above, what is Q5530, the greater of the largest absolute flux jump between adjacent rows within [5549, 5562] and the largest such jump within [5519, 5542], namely 4.3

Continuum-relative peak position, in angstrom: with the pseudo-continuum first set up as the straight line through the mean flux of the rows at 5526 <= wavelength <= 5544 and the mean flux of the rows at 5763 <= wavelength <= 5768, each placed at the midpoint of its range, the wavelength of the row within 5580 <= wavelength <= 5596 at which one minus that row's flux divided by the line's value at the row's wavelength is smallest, 5589.15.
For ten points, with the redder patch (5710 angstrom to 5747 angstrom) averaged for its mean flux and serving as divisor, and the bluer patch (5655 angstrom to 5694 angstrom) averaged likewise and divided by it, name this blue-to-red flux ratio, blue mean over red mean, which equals 0.99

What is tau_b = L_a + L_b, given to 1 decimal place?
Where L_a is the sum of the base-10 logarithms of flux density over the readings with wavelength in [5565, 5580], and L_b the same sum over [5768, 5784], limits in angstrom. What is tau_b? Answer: 16.4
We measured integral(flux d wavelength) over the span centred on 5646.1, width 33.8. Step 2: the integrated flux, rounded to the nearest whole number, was 759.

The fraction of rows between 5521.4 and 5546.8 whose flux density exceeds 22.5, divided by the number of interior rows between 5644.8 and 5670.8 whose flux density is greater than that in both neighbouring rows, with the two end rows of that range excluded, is 0.250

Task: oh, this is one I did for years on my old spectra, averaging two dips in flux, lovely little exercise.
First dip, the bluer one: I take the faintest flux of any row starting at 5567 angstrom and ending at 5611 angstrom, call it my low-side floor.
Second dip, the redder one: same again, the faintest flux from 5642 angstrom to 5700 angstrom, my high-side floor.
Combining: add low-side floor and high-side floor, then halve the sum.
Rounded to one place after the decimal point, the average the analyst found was 20.7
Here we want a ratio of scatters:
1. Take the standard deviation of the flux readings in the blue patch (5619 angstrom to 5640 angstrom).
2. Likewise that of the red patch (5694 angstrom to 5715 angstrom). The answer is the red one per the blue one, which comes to 1.7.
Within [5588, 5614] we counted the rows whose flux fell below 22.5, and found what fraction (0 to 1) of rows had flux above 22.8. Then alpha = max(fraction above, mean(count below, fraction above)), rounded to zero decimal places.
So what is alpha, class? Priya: 3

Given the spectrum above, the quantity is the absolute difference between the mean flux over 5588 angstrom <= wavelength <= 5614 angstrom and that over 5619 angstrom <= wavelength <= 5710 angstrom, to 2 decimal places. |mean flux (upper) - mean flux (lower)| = 0.10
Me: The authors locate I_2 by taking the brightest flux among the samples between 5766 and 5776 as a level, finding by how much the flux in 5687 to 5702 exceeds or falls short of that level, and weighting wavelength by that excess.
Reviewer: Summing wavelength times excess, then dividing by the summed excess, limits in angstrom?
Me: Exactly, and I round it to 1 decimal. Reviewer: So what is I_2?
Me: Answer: 5694.2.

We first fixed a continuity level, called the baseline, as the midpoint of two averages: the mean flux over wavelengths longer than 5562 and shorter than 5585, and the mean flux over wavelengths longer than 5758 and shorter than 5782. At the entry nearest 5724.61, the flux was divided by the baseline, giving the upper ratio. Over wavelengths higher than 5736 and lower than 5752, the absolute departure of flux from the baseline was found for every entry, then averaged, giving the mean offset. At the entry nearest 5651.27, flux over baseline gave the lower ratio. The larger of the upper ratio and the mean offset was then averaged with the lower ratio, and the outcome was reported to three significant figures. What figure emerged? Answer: 1.05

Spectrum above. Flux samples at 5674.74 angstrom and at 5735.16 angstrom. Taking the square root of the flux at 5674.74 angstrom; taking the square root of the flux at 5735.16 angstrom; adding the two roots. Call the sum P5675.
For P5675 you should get 9.44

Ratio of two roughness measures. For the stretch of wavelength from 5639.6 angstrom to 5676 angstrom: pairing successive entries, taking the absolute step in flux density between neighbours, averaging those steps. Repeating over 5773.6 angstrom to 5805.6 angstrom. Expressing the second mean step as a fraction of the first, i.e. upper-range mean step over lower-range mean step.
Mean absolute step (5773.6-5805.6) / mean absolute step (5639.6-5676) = 0.97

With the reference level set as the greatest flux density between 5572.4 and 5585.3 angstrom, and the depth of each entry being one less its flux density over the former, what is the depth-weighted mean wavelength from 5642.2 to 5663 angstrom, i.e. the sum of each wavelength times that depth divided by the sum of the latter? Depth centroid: 5653.3 angstrom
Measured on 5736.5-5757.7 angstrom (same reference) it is 5745.4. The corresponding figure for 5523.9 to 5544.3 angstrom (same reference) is 5535.3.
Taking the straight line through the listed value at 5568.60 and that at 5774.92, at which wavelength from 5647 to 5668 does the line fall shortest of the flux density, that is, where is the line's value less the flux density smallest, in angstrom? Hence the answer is 5656.47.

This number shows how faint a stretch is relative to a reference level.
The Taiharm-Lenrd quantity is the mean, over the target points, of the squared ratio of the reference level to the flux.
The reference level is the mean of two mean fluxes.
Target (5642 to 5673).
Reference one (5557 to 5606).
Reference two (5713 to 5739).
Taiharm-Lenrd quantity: 1.06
